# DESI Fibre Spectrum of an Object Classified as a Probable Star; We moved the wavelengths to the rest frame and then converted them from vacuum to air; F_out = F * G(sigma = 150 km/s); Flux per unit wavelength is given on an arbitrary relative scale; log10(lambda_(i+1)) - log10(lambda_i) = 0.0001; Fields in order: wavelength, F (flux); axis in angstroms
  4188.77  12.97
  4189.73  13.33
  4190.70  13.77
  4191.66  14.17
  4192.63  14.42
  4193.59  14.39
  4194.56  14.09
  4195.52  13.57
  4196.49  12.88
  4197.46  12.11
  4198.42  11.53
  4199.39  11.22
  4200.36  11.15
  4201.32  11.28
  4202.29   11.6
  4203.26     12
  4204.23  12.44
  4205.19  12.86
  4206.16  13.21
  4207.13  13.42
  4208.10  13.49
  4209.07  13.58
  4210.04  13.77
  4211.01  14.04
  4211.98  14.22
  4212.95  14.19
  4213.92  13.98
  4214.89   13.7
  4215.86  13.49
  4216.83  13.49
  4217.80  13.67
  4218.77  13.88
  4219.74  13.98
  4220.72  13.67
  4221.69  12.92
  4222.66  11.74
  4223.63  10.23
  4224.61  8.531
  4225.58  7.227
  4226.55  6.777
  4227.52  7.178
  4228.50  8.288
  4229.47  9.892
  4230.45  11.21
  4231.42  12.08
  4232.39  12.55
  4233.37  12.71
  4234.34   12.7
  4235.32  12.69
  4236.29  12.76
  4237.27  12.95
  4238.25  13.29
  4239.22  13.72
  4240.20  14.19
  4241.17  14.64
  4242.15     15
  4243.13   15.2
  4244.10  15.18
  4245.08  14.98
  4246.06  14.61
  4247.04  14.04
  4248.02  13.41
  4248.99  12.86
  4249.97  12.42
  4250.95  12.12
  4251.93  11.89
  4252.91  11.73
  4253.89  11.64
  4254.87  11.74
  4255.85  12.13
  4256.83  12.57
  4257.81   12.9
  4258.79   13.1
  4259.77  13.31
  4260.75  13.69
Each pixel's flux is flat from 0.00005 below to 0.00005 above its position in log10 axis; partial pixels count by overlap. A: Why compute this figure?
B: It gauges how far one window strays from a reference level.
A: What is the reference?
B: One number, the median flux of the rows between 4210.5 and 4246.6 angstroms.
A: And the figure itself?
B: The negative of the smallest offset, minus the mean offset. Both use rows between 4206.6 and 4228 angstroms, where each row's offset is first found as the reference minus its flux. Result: -0.4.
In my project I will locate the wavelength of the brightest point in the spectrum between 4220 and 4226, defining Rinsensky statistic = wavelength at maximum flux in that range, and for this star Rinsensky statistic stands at 4220.72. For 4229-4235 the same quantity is 4233.37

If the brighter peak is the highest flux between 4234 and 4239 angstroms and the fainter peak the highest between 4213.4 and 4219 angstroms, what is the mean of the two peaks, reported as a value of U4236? 13.6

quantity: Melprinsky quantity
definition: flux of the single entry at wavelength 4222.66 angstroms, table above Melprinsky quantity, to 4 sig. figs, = 11.74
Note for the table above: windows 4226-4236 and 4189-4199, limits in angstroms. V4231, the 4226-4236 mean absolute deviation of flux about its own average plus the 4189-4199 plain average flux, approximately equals 15.5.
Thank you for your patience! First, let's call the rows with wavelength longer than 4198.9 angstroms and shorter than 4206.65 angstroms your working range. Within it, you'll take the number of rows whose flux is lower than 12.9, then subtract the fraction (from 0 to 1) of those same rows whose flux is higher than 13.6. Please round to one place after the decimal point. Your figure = 7.0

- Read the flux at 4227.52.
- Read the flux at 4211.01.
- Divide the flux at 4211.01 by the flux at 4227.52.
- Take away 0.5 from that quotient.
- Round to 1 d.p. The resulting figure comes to 1.5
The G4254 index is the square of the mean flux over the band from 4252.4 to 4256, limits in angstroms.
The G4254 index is 139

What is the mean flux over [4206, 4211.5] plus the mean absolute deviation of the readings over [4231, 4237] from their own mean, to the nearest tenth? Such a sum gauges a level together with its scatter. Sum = 13.8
